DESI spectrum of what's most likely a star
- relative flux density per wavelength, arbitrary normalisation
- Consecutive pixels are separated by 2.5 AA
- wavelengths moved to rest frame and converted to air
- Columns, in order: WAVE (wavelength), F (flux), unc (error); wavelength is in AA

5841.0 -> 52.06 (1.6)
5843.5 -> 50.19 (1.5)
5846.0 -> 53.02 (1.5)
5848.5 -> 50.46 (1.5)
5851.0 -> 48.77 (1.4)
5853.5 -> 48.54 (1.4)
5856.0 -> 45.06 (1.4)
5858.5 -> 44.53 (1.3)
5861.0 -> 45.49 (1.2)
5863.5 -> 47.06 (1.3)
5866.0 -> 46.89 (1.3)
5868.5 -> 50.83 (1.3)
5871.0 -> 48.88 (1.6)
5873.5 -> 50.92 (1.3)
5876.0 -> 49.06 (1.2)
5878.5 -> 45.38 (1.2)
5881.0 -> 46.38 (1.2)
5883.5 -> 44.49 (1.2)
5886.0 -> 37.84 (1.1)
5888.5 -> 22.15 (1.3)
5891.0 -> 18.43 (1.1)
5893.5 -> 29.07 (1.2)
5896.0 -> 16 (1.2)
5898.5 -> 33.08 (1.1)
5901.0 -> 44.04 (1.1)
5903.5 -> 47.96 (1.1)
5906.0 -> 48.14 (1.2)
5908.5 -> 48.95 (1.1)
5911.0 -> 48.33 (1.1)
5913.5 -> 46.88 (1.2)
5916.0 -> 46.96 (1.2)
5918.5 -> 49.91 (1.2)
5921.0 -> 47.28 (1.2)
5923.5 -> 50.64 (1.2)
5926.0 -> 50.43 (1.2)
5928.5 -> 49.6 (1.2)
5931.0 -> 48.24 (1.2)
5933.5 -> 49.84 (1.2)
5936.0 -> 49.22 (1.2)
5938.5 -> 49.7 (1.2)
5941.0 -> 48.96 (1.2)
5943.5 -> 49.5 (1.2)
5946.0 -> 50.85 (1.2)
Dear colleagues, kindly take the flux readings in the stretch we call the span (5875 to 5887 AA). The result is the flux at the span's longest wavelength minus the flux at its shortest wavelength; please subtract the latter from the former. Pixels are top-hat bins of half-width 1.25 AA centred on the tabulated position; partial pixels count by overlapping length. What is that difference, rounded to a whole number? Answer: -11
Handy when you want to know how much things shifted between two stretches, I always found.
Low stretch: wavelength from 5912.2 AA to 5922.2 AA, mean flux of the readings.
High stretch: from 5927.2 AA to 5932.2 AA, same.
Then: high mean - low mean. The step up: 1.2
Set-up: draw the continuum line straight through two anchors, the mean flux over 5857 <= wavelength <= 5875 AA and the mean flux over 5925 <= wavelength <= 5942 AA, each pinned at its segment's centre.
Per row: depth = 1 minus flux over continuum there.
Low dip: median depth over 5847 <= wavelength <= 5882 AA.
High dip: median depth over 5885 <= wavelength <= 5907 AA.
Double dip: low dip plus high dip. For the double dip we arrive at 0.3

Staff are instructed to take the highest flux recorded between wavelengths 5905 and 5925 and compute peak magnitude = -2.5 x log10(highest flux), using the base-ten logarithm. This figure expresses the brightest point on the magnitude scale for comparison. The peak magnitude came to -4.26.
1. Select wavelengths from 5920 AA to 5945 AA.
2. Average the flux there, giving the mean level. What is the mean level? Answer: 49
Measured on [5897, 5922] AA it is 46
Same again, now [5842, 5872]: 48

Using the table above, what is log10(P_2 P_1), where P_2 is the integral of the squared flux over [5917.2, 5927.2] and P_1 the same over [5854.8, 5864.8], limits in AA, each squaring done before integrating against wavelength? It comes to 8.71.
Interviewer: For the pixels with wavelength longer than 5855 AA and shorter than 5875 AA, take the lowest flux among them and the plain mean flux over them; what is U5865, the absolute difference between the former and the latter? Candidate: 3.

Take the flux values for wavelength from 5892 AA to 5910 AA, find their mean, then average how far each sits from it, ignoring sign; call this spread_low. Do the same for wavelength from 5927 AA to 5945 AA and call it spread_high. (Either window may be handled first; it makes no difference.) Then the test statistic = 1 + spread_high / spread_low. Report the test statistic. 1.0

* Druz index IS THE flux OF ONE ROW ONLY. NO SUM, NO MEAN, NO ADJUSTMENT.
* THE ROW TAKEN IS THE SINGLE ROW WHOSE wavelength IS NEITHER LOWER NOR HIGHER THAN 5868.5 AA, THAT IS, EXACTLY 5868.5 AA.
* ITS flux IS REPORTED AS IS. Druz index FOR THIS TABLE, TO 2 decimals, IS 50.83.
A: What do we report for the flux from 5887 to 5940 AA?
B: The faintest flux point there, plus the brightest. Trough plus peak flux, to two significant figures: 67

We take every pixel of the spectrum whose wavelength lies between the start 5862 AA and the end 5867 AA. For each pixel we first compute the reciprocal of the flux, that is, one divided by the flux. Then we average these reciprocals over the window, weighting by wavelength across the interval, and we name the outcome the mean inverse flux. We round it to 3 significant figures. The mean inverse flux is 0.0213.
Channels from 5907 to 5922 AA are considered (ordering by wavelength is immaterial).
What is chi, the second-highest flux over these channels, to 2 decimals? 48.95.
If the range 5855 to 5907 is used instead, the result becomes 50.83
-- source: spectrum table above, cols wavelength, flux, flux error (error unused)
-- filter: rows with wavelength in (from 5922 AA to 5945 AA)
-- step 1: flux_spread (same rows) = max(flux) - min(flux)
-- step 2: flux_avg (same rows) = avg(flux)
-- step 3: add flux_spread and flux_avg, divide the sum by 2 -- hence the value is 26.0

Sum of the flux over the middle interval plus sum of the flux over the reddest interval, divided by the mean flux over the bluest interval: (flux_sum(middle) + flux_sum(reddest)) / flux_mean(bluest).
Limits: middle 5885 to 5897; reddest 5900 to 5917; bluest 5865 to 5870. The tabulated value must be 9.3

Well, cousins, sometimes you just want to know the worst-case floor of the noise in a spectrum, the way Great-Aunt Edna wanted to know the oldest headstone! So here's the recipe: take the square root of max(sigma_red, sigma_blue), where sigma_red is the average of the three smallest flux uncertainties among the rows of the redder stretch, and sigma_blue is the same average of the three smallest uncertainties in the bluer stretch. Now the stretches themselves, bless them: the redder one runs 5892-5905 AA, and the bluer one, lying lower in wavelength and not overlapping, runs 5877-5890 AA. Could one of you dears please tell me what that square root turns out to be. 1.080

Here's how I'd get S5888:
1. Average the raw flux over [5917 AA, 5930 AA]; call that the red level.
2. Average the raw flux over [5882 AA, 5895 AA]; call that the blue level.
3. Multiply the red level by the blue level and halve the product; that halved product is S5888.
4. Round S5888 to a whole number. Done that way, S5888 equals 753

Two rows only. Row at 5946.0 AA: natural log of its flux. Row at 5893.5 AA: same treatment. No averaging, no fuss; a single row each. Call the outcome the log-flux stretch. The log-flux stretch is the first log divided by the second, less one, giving 0.166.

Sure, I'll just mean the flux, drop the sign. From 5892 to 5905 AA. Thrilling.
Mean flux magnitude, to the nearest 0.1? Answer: 34.0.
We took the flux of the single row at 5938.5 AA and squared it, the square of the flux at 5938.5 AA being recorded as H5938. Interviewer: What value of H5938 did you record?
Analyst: 2470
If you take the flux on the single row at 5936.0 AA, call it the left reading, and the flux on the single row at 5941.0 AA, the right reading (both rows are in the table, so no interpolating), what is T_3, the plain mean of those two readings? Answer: 49.1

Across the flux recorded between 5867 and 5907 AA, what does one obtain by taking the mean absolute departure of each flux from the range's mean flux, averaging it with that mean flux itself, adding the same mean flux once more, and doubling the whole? 129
